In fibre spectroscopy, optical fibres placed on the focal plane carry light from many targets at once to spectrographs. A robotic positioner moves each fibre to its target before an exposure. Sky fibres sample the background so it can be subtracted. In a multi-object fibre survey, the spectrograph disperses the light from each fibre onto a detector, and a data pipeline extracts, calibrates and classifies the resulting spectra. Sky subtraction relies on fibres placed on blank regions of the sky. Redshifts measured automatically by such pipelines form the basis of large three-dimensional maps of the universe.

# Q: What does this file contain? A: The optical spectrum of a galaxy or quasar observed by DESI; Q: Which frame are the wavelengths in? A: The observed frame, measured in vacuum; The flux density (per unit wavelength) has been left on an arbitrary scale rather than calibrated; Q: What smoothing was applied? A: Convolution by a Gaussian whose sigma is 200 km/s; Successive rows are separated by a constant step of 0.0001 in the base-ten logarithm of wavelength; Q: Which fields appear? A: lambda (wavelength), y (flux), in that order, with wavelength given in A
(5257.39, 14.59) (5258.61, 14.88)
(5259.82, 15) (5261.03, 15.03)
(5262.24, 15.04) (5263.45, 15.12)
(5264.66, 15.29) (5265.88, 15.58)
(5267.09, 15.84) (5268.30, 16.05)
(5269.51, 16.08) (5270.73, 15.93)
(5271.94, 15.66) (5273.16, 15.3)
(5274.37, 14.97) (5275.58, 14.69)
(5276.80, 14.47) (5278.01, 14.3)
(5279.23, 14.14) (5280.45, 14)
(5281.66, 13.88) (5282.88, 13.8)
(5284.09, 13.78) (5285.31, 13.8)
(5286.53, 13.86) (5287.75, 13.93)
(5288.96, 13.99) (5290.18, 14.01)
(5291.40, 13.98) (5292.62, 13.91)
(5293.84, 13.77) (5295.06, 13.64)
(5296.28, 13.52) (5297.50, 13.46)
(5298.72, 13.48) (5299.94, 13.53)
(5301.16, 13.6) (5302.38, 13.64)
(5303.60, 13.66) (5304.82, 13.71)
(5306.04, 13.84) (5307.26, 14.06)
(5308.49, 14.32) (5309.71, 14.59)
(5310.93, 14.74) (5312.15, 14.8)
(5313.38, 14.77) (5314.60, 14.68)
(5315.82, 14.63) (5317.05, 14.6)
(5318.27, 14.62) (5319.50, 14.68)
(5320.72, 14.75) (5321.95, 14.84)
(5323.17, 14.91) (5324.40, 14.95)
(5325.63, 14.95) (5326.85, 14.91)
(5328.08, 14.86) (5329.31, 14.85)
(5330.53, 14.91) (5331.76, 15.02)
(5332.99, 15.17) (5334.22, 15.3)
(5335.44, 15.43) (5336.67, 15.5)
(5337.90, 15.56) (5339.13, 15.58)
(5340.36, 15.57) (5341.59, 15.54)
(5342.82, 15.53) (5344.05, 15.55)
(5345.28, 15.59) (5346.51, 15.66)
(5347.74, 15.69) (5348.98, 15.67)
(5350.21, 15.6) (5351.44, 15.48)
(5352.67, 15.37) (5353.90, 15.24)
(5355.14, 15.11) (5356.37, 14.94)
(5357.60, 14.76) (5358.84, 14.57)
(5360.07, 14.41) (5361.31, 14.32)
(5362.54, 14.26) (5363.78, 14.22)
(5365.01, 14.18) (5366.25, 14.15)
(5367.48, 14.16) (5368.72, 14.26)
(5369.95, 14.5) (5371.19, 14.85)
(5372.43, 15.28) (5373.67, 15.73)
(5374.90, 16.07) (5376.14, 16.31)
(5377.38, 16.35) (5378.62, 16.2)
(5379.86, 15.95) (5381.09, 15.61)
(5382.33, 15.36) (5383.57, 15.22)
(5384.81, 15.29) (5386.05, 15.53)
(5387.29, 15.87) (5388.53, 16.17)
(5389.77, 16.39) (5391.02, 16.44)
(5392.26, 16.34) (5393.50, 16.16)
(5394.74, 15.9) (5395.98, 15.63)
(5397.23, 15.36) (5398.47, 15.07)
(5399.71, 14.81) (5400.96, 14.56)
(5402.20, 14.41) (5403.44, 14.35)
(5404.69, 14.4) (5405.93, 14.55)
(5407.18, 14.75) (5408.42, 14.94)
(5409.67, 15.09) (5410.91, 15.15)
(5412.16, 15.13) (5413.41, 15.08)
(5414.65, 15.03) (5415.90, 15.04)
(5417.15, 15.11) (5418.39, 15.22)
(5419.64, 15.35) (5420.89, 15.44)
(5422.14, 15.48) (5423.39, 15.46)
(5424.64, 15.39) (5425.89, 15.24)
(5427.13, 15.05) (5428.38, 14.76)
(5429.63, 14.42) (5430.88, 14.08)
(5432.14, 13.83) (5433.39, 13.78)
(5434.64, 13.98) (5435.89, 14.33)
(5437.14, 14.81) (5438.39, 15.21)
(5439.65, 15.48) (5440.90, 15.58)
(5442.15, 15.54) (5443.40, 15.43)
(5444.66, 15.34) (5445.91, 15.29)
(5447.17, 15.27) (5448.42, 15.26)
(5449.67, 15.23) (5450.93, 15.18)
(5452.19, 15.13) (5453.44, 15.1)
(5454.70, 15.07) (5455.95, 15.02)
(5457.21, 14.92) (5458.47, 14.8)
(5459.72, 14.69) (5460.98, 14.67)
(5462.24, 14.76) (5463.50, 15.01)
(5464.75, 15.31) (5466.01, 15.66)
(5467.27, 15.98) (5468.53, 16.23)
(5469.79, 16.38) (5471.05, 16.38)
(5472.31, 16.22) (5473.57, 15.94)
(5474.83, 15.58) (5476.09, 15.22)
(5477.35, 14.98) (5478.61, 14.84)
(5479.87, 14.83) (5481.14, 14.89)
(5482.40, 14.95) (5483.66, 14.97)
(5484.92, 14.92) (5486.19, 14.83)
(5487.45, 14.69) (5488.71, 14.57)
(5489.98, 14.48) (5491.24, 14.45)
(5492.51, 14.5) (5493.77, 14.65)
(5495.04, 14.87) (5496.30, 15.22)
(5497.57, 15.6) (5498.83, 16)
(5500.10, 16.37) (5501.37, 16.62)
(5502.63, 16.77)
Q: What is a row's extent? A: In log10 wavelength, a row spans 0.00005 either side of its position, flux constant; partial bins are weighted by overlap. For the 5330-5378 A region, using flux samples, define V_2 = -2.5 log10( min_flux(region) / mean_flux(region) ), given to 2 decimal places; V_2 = 0.08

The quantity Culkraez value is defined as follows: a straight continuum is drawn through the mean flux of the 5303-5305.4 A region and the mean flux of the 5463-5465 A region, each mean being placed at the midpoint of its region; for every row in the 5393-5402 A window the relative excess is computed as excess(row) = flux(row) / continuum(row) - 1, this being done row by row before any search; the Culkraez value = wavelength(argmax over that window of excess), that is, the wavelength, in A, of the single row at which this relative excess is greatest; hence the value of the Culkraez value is 5393.50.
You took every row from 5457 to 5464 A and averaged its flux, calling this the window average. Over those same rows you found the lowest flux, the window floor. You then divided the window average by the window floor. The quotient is 1.01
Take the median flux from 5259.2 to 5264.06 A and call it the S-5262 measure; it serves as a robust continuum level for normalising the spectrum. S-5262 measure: 15.0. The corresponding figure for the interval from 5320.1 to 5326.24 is 14.9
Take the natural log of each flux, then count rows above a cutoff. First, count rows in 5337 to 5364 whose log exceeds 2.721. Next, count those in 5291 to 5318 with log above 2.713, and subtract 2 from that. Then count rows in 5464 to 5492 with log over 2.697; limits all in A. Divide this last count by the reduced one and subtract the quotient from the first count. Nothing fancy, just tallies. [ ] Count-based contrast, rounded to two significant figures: 22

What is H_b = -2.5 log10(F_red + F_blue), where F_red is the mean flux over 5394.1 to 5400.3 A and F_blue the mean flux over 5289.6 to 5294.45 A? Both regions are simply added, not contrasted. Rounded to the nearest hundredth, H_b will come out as -3.67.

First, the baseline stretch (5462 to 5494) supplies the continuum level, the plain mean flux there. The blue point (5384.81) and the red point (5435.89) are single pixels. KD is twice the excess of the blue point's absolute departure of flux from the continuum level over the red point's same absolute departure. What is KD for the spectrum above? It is -1.6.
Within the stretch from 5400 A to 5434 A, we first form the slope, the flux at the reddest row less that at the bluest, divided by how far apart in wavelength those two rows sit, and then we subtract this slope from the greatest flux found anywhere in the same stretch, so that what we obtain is 15.5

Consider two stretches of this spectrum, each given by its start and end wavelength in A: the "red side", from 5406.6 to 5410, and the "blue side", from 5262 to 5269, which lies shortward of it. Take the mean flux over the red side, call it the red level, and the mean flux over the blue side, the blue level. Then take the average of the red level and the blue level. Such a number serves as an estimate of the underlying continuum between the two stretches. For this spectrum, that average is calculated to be 15.2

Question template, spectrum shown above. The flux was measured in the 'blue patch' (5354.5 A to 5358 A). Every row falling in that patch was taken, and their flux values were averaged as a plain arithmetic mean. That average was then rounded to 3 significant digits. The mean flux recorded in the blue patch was 14.9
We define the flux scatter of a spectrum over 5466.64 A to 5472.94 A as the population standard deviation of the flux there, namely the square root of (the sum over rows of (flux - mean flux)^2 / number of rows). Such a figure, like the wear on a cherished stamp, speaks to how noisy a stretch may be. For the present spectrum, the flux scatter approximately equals 0.15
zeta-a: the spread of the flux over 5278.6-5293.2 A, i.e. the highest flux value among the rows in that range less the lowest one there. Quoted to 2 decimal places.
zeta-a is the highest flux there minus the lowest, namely 0.36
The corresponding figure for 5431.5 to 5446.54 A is 1.80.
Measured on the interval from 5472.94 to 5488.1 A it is 1.25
